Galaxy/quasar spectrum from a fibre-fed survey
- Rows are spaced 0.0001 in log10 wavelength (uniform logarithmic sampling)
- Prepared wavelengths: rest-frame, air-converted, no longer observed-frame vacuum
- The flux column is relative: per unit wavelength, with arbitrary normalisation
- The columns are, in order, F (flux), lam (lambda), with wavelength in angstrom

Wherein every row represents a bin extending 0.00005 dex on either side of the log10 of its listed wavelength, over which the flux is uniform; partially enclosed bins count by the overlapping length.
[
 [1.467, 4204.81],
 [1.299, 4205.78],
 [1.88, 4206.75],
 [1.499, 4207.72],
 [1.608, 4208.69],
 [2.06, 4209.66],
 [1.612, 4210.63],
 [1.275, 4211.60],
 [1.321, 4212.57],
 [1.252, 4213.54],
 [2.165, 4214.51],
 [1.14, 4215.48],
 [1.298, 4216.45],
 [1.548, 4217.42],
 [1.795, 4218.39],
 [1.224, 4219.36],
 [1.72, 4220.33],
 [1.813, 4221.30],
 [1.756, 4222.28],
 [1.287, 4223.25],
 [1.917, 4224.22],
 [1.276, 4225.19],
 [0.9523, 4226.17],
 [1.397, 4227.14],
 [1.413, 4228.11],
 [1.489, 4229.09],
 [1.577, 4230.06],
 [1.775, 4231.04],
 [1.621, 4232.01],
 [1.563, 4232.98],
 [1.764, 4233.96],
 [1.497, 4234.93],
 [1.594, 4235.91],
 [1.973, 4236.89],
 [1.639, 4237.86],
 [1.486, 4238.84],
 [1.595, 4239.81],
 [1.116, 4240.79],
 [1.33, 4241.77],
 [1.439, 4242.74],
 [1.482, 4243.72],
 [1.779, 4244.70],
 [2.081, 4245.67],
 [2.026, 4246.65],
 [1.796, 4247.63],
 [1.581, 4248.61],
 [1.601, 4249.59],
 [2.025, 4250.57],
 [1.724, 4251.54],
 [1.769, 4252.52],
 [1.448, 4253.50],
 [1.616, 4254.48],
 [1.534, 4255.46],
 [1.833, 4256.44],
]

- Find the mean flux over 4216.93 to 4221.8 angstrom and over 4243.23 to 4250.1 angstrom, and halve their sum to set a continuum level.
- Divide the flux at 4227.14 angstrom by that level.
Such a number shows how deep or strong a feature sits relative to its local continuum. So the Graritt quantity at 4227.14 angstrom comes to 0.83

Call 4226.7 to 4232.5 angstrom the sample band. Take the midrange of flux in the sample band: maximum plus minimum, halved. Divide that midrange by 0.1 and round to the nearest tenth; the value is 15.9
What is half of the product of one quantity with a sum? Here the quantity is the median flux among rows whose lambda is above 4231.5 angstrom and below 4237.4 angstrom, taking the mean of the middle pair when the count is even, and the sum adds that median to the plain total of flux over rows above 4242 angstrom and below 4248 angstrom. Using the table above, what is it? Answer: 9.8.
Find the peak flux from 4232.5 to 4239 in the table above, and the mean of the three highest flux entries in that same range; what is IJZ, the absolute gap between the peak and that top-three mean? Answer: 0.18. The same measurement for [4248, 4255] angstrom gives 0.19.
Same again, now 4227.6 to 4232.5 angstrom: 0.12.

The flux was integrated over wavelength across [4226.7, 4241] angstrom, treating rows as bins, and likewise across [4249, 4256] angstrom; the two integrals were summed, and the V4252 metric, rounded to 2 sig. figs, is 34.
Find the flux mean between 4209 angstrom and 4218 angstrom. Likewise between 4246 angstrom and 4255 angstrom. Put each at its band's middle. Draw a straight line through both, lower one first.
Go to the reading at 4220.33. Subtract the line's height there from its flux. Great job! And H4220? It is 0.16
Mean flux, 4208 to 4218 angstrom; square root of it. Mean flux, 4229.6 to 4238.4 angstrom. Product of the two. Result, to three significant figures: 2.06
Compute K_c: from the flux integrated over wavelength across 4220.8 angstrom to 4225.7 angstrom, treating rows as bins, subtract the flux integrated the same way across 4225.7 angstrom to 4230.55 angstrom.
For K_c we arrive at 1.2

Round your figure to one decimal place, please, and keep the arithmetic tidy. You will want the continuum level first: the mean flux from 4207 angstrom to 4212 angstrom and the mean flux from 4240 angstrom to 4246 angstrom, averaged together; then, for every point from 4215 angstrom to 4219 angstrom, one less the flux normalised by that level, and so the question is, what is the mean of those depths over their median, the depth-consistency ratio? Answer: 0.9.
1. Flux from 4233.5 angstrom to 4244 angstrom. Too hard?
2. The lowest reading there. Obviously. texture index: 1.116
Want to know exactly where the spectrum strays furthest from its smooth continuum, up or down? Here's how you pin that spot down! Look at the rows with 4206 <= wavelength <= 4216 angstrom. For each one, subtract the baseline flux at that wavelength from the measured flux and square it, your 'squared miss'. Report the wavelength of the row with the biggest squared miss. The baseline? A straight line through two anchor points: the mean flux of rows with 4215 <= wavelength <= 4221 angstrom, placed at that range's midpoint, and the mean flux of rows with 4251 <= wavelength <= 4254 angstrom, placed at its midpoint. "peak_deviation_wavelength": 4214.51 angstrom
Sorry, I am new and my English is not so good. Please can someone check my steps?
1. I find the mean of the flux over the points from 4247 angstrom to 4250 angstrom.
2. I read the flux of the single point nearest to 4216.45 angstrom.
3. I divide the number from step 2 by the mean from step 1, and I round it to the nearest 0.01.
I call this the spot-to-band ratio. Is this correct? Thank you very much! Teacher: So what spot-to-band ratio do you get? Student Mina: 0.78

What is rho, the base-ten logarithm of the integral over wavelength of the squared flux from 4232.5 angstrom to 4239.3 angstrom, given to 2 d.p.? 1.27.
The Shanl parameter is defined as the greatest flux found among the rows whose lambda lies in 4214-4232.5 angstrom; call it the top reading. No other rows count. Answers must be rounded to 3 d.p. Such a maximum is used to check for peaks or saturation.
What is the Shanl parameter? 2.165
